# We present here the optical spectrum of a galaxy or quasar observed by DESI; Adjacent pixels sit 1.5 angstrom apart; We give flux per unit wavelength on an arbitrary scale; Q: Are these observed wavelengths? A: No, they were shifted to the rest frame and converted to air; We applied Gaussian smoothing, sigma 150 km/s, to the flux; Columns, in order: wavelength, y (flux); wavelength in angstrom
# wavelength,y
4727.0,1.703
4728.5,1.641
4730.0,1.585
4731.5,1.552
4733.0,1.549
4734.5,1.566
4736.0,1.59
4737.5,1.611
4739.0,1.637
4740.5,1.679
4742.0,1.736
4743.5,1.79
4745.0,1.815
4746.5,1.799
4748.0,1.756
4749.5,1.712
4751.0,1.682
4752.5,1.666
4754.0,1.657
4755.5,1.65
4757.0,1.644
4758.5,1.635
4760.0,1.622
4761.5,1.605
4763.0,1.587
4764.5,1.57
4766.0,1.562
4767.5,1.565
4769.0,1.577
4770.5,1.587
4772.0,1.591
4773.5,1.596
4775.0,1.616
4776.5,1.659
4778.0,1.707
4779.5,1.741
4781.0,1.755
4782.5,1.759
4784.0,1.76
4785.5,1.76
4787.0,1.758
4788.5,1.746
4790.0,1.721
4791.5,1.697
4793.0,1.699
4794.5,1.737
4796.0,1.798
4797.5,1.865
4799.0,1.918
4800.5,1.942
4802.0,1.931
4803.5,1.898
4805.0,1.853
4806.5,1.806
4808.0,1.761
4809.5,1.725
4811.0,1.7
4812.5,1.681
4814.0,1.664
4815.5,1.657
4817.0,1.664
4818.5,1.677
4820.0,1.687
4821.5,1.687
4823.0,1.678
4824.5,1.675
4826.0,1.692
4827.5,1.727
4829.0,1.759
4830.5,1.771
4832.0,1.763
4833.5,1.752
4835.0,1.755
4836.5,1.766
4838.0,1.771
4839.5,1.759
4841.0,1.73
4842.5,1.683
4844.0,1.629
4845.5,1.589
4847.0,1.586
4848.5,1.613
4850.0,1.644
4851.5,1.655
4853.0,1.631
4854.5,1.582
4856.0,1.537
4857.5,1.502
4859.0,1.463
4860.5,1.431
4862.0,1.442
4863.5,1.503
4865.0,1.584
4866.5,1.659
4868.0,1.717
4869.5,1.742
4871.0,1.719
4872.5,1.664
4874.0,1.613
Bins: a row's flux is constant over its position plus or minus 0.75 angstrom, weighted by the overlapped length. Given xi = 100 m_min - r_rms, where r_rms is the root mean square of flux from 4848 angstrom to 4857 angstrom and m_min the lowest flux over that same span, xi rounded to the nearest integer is 152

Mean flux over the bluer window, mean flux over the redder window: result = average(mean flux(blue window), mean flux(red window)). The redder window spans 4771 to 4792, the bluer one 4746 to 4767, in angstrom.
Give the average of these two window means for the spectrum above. 1.68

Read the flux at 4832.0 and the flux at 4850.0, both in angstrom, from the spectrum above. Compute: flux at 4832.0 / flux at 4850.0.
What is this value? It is 1.072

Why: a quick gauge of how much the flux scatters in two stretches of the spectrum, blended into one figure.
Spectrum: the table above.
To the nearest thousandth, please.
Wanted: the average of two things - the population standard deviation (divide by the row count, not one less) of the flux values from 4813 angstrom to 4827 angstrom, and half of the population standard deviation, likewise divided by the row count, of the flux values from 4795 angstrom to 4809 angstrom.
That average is 0.021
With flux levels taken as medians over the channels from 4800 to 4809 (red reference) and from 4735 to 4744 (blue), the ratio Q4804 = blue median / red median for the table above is 0.88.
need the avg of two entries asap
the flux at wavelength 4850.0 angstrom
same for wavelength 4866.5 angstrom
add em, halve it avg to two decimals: 1.65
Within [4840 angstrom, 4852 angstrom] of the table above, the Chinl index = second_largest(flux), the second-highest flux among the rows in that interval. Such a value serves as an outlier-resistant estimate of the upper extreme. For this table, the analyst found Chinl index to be 1.683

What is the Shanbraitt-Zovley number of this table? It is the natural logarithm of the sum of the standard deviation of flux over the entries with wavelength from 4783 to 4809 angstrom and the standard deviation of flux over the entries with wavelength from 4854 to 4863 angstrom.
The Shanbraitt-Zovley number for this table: -2.0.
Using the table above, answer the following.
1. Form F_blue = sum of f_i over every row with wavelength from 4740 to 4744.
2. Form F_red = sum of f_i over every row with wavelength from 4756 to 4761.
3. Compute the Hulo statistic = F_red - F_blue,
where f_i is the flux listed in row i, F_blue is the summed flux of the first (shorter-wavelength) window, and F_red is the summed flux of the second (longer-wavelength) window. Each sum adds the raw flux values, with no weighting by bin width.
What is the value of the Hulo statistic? -0.30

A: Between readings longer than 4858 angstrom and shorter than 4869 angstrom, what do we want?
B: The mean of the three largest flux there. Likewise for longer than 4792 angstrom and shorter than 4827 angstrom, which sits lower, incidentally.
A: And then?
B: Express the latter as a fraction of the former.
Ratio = 1.17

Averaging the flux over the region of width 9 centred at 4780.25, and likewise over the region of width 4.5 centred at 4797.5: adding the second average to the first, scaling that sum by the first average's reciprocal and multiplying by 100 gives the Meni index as 208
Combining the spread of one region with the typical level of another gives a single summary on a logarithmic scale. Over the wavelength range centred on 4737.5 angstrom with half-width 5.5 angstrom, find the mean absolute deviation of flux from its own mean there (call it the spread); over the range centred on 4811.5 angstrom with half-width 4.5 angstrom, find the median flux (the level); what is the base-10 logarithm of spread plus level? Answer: 0.24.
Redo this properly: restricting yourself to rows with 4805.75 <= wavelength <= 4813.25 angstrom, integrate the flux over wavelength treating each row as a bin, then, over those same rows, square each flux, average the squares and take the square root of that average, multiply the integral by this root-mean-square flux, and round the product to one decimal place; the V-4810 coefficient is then 22.6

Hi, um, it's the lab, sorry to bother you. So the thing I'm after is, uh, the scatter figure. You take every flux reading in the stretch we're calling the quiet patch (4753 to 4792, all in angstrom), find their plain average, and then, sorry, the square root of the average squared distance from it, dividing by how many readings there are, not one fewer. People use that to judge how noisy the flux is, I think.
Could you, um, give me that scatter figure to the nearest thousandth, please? 0.071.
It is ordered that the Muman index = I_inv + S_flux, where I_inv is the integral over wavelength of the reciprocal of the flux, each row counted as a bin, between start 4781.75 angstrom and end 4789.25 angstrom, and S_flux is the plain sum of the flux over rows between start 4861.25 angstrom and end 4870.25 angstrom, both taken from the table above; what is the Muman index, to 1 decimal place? 13.9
